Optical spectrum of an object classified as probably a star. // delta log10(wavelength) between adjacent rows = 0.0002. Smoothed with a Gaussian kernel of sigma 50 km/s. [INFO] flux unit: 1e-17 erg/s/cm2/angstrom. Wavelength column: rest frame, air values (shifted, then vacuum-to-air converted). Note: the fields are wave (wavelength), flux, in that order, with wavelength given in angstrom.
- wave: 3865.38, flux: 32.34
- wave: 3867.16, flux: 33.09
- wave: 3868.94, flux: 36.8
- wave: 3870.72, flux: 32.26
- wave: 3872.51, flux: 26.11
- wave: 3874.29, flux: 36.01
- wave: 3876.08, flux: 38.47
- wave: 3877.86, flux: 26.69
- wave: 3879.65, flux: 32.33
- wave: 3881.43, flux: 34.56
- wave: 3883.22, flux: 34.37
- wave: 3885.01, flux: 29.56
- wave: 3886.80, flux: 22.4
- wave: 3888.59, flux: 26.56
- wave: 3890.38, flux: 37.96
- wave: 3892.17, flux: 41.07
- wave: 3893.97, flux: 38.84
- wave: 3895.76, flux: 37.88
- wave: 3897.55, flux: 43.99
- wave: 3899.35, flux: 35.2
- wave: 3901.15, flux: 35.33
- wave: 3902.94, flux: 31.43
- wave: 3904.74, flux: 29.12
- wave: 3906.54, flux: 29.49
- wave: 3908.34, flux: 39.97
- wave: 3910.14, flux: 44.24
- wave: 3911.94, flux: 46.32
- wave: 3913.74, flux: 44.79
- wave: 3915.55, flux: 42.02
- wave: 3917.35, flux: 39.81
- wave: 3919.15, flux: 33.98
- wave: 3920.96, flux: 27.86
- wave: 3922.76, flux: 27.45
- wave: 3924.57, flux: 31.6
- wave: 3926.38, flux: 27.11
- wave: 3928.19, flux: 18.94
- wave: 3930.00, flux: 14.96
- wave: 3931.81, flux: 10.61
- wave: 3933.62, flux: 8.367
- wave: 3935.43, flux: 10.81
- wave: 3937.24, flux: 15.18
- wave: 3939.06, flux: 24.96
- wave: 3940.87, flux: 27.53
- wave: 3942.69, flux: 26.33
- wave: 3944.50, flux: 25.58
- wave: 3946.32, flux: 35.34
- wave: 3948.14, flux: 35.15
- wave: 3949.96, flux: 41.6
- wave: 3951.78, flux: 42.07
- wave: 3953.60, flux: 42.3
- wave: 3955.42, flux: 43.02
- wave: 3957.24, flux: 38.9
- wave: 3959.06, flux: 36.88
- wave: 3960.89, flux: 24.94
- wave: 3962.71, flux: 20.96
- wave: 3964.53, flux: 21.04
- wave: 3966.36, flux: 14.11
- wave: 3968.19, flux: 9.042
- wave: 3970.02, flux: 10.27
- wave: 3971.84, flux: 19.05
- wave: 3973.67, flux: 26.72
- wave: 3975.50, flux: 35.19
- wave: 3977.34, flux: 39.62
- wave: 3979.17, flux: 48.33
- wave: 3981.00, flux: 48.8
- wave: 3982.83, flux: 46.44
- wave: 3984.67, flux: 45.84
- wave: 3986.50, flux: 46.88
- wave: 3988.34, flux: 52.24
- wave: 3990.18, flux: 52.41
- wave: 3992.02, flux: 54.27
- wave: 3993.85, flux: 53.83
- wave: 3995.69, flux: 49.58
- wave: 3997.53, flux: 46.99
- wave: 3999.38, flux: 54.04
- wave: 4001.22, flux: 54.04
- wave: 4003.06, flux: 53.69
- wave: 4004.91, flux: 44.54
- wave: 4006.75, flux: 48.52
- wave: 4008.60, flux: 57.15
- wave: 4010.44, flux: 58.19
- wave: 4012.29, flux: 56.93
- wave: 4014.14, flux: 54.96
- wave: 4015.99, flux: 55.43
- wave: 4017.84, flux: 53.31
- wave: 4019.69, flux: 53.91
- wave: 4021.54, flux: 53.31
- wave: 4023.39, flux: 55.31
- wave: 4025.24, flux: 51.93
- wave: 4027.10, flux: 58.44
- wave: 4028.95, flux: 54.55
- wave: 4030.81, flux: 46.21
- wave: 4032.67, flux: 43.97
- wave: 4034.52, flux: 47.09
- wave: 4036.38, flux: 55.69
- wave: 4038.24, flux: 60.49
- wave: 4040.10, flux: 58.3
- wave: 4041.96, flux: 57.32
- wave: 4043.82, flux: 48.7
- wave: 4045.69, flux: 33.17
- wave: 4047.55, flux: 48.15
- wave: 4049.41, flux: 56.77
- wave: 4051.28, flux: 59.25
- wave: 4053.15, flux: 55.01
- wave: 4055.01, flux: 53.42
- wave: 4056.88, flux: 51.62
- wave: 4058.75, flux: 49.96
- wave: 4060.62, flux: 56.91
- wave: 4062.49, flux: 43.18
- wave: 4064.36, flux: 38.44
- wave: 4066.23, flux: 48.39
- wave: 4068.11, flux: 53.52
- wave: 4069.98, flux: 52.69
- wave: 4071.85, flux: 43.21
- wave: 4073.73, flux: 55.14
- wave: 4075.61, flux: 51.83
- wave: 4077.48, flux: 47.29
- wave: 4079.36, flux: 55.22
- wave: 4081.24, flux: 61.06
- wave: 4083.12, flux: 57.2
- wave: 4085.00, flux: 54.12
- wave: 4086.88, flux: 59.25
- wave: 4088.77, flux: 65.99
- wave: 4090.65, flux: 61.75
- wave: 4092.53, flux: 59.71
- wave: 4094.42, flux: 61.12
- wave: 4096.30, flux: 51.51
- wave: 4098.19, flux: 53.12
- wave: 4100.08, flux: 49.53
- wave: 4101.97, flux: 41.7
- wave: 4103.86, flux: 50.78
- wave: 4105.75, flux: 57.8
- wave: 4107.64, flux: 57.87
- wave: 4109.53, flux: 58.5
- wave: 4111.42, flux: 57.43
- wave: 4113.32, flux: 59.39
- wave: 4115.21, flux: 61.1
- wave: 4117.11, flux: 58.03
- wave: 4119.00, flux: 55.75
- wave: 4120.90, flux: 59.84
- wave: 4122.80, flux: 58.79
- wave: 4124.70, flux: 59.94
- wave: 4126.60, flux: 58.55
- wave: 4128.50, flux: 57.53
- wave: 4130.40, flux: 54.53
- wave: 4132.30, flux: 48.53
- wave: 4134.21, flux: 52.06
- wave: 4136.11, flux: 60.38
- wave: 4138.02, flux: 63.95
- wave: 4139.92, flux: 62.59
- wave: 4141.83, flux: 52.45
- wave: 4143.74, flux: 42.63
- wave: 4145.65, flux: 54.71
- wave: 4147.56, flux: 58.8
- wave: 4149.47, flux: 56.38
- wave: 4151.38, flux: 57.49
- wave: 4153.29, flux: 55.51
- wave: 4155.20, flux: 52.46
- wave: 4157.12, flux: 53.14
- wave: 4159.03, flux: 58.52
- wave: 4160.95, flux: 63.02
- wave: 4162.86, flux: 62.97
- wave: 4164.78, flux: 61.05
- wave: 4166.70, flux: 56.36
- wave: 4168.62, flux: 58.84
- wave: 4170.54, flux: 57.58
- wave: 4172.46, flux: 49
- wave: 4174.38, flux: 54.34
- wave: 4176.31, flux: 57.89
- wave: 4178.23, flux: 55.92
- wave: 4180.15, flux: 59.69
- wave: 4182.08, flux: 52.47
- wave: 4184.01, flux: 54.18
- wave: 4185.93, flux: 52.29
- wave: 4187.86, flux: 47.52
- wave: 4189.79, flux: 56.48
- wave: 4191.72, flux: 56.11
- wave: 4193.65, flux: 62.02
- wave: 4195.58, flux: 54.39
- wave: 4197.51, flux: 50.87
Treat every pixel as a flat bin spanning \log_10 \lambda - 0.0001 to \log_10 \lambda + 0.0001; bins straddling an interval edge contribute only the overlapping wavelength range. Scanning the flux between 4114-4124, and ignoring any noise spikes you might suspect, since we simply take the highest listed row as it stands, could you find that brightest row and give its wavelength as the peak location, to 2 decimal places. 4115.21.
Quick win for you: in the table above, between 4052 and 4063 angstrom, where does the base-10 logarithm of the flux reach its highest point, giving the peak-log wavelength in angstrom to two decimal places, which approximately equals 4060.62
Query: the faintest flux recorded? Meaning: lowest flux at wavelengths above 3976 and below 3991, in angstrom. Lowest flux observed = 39.62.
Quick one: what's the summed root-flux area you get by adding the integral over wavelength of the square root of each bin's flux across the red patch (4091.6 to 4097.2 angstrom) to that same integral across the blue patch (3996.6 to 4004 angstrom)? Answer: 96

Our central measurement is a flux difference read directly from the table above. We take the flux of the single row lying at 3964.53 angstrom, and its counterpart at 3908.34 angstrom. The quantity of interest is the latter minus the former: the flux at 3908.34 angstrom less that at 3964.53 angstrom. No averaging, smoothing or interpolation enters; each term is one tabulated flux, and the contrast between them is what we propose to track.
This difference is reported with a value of 19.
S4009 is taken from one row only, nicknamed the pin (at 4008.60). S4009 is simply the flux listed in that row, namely 57.15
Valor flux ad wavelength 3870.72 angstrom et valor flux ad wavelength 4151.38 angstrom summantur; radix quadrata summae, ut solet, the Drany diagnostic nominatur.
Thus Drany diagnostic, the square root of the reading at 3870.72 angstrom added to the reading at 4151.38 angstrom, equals 9.5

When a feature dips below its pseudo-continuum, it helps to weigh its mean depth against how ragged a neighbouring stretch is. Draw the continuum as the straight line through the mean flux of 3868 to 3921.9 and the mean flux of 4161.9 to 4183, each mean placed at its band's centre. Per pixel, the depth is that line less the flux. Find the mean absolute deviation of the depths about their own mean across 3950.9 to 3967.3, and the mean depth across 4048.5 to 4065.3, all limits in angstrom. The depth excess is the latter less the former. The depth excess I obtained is -14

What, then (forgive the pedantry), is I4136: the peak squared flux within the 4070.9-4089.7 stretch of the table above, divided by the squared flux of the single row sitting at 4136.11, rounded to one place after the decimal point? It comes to 1.2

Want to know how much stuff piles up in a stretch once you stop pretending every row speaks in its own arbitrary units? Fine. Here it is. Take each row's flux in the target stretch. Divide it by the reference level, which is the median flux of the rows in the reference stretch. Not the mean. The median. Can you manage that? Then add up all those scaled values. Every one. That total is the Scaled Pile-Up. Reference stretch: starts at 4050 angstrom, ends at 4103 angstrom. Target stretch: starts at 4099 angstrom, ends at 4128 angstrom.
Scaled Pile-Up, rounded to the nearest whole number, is 16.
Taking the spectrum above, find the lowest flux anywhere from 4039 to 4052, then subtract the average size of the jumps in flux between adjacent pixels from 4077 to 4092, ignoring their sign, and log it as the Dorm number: 28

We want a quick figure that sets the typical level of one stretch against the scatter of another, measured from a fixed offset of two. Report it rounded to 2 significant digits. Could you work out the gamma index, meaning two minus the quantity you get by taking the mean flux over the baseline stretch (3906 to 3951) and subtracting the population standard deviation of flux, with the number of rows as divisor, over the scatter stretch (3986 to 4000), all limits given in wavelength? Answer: -24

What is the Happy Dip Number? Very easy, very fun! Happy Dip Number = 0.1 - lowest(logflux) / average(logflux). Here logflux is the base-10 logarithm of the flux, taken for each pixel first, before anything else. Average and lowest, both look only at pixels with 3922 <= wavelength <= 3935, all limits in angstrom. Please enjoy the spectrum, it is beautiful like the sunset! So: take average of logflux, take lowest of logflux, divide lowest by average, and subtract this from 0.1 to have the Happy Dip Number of -0.64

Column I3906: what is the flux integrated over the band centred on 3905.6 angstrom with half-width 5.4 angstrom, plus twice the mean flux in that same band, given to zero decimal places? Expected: 447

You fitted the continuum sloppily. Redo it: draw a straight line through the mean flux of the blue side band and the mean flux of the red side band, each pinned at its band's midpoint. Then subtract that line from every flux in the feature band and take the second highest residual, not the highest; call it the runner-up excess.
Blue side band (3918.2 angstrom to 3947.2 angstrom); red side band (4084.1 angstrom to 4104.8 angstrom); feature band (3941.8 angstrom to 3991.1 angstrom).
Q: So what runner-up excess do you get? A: 18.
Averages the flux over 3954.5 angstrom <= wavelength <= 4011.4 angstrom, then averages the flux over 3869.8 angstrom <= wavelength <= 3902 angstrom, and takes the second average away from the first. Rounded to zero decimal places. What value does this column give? 7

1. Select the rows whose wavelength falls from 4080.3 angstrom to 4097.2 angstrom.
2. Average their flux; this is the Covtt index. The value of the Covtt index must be 59.1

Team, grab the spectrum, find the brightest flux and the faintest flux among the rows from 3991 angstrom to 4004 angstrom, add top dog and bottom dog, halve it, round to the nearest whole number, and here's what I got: 51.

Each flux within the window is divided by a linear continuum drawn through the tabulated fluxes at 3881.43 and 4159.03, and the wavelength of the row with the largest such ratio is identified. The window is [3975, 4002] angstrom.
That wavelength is 3992.02 angstrom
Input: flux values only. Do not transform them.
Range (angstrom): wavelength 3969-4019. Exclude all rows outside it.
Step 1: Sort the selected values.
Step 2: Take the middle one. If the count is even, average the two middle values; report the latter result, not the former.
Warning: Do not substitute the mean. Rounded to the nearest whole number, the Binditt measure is 50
